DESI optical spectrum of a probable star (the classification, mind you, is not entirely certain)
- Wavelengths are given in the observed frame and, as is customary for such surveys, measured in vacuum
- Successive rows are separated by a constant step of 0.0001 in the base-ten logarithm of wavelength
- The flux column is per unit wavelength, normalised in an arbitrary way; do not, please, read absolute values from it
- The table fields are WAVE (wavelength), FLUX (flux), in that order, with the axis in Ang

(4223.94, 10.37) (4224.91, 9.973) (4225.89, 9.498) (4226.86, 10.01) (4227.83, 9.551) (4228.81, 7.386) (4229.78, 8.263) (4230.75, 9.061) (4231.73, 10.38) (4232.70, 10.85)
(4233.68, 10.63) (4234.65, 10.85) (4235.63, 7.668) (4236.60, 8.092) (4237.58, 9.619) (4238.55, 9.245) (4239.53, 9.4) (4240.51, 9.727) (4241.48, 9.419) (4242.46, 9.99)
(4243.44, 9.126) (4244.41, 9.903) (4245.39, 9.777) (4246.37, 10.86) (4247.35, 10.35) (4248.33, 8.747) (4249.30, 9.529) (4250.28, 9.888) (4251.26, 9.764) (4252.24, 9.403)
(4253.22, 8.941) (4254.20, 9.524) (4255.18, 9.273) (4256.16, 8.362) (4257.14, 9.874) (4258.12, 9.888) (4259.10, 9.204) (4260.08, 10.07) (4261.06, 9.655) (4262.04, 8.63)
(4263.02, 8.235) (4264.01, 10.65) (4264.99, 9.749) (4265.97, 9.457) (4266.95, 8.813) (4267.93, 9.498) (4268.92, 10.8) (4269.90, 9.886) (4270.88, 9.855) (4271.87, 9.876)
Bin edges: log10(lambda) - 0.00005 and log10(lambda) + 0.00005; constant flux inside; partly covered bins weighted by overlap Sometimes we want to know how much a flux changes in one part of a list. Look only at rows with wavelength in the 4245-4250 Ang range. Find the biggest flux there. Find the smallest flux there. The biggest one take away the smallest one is 2.11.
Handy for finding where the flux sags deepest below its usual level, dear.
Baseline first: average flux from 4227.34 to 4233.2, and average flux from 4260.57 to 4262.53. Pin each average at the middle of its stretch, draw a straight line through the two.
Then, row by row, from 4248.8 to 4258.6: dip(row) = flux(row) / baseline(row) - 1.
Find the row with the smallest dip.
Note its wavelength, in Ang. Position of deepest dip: 4256.16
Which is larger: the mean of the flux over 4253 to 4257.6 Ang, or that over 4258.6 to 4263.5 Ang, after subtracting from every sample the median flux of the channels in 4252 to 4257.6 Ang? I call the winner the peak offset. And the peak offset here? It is -0.1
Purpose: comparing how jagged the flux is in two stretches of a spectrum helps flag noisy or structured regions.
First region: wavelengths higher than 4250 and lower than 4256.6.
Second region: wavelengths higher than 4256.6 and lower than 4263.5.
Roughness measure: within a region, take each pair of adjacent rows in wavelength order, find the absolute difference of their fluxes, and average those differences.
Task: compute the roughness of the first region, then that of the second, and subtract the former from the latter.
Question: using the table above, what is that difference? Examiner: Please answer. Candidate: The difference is 0.12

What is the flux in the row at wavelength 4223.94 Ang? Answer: 10.37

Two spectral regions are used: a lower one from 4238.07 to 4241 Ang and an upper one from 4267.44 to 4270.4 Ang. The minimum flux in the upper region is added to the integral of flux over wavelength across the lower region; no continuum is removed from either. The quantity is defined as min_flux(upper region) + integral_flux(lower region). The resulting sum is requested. 37.2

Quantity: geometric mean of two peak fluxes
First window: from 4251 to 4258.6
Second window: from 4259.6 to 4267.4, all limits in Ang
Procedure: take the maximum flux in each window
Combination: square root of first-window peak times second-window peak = 10.3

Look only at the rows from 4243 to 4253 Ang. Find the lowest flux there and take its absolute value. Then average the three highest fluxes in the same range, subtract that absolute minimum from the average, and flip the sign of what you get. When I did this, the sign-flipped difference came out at -1.6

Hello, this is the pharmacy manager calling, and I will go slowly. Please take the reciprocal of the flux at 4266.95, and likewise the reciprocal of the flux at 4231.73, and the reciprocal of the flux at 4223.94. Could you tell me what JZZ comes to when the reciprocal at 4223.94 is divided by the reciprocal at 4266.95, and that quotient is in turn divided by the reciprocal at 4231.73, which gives 8.8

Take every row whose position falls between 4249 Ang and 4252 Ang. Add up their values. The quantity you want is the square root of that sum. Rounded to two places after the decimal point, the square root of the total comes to 5.40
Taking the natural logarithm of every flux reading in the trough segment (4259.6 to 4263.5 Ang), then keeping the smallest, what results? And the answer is 2.11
